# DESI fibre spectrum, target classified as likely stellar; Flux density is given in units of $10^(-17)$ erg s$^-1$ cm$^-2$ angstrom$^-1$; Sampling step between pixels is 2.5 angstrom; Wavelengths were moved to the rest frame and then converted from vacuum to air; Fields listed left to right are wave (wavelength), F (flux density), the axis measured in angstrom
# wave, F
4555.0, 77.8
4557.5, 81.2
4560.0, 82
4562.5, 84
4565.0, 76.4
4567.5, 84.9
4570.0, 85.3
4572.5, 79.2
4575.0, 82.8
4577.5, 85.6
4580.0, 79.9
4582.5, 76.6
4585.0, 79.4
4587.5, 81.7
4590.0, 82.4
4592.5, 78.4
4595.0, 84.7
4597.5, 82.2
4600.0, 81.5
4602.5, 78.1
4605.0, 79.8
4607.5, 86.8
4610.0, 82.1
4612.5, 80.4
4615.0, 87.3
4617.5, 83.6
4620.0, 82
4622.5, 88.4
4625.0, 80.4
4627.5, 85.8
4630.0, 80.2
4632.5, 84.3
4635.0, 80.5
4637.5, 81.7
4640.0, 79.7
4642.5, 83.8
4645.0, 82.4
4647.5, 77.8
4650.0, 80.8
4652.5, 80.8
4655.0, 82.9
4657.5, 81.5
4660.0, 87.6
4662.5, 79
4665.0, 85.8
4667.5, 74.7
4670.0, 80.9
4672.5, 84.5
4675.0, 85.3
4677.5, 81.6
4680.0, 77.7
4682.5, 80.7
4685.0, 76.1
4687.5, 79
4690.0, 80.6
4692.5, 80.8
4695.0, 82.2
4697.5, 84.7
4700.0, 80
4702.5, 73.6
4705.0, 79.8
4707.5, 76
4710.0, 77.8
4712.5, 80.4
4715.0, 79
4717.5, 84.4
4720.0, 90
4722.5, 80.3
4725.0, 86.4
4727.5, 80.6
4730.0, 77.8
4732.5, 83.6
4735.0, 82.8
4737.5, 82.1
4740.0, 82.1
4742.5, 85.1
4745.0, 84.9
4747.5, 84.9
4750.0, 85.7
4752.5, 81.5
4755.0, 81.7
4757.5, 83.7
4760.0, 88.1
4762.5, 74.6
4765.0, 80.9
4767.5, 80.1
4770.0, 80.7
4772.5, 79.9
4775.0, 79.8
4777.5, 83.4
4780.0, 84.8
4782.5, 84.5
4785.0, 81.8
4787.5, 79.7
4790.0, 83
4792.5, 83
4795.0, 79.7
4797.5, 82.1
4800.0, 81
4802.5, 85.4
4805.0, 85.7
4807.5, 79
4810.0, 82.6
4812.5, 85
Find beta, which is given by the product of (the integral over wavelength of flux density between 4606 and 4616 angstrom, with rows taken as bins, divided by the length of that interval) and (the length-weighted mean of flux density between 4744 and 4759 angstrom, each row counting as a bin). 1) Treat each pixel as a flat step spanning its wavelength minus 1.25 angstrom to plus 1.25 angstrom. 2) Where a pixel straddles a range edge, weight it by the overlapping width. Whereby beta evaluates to 7035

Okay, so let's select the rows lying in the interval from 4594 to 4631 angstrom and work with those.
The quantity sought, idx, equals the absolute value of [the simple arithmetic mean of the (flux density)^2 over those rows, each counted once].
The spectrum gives 6879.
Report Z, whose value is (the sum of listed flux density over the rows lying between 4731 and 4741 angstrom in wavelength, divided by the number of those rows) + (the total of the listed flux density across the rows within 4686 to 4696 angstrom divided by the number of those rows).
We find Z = 163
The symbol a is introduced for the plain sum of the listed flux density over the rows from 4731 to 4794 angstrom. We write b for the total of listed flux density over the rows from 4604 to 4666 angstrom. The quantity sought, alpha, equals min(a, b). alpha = 2062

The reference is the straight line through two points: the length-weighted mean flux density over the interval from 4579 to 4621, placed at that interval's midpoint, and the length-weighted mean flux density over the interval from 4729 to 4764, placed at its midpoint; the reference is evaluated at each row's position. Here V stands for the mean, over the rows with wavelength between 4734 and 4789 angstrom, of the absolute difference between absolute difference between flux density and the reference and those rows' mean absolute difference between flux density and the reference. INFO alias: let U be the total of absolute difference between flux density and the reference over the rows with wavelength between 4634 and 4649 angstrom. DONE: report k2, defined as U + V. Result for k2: 11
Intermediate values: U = 10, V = 1.22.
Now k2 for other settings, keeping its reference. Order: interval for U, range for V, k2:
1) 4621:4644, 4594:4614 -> 23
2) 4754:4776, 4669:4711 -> 31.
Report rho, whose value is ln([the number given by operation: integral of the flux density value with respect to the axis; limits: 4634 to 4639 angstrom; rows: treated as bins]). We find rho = 6.00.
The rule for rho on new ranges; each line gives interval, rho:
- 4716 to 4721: 6.07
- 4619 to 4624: 6.05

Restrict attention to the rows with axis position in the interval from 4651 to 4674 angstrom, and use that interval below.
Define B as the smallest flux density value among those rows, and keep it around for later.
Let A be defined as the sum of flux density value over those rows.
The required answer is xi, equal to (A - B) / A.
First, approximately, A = 738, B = 74.7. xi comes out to 0.899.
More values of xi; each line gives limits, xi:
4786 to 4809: 0.893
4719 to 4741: 0.896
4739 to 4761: 0.892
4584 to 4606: 0.893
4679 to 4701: 0.895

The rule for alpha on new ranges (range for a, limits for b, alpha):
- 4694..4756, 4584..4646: 2047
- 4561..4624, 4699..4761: 2052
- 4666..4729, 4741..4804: 2017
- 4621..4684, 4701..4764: 2047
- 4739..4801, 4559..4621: 2047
